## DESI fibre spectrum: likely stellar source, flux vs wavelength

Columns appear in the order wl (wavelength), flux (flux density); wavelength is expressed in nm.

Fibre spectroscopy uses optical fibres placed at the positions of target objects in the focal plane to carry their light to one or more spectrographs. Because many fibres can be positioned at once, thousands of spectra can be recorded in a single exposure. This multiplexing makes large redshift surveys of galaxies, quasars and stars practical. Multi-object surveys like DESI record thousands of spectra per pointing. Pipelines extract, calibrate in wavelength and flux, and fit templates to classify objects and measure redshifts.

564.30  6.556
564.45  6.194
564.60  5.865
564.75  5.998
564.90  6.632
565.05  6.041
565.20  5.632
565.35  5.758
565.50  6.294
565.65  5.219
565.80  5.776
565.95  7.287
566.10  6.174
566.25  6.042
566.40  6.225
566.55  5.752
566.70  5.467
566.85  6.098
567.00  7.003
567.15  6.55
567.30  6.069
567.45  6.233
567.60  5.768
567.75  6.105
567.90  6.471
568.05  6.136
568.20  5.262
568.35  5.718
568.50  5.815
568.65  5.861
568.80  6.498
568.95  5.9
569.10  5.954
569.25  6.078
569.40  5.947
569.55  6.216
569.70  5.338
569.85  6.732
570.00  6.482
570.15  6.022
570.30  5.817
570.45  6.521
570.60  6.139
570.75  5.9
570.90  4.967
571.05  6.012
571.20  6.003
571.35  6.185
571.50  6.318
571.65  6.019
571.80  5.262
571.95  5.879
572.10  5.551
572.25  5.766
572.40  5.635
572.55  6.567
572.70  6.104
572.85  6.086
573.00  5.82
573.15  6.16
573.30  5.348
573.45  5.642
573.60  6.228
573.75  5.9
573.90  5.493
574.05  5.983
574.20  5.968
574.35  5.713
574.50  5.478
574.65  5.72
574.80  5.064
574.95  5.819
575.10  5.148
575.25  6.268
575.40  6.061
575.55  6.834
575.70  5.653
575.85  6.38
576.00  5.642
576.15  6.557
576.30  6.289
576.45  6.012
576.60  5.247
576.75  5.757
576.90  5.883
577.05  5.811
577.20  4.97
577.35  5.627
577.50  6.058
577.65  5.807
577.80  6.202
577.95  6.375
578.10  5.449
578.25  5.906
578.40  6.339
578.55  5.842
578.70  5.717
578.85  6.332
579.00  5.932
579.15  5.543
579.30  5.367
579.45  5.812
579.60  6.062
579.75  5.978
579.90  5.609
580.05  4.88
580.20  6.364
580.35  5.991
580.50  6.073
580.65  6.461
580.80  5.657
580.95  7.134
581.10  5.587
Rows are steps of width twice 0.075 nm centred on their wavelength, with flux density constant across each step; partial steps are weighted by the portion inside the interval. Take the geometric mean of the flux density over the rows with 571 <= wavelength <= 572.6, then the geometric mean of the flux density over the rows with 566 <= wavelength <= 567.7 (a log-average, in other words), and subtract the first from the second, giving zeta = 0.20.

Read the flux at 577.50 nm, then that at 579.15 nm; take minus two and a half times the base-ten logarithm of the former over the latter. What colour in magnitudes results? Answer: -0.10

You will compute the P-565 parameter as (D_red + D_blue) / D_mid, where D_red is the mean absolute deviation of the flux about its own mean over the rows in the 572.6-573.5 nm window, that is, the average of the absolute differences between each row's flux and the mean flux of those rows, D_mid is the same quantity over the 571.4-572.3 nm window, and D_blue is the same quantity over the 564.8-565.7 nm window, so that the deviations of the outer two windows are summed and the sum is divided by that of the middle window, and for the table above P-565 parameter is 2.4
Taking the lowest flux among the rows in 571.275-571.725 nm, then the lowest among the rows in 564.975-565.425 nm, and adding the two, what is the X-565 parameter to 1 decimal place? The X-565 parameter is 11.7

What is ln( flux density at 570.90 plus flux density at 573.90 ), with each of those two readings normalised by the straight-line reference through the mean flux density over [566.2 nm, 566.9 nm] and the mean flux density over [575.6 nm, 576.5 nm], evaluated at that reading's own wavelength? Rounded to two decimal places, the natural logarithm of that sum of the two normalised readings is 0.55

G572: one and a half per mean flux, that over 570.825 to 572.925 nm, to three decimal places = 0.255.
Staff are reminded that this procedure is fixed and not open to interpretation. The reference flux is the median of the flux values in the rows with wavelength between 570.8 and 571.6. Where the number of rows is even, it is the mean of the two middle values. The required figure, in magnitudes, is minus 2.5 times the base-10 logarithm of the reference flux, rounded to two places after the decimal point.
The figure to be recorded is -1.95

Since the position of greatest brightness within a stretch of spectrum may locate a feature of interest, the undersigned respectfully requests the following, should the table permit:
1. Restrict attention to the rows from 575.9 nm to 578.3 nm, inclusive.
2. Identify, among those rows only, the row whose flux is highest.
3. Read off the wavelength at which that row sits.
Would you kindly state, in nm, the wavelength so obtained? 576.15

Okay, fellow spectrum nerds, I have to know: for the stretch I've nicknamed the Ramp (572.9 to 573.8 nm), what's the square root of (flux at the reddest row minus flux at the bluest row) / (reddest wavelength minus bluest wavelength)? 0.33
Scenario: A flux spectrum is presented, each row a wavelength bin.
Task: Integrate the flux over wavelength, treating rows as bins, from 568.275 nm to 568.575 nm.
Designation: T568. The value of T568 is 1.73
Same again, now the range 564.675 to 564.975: 1.89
